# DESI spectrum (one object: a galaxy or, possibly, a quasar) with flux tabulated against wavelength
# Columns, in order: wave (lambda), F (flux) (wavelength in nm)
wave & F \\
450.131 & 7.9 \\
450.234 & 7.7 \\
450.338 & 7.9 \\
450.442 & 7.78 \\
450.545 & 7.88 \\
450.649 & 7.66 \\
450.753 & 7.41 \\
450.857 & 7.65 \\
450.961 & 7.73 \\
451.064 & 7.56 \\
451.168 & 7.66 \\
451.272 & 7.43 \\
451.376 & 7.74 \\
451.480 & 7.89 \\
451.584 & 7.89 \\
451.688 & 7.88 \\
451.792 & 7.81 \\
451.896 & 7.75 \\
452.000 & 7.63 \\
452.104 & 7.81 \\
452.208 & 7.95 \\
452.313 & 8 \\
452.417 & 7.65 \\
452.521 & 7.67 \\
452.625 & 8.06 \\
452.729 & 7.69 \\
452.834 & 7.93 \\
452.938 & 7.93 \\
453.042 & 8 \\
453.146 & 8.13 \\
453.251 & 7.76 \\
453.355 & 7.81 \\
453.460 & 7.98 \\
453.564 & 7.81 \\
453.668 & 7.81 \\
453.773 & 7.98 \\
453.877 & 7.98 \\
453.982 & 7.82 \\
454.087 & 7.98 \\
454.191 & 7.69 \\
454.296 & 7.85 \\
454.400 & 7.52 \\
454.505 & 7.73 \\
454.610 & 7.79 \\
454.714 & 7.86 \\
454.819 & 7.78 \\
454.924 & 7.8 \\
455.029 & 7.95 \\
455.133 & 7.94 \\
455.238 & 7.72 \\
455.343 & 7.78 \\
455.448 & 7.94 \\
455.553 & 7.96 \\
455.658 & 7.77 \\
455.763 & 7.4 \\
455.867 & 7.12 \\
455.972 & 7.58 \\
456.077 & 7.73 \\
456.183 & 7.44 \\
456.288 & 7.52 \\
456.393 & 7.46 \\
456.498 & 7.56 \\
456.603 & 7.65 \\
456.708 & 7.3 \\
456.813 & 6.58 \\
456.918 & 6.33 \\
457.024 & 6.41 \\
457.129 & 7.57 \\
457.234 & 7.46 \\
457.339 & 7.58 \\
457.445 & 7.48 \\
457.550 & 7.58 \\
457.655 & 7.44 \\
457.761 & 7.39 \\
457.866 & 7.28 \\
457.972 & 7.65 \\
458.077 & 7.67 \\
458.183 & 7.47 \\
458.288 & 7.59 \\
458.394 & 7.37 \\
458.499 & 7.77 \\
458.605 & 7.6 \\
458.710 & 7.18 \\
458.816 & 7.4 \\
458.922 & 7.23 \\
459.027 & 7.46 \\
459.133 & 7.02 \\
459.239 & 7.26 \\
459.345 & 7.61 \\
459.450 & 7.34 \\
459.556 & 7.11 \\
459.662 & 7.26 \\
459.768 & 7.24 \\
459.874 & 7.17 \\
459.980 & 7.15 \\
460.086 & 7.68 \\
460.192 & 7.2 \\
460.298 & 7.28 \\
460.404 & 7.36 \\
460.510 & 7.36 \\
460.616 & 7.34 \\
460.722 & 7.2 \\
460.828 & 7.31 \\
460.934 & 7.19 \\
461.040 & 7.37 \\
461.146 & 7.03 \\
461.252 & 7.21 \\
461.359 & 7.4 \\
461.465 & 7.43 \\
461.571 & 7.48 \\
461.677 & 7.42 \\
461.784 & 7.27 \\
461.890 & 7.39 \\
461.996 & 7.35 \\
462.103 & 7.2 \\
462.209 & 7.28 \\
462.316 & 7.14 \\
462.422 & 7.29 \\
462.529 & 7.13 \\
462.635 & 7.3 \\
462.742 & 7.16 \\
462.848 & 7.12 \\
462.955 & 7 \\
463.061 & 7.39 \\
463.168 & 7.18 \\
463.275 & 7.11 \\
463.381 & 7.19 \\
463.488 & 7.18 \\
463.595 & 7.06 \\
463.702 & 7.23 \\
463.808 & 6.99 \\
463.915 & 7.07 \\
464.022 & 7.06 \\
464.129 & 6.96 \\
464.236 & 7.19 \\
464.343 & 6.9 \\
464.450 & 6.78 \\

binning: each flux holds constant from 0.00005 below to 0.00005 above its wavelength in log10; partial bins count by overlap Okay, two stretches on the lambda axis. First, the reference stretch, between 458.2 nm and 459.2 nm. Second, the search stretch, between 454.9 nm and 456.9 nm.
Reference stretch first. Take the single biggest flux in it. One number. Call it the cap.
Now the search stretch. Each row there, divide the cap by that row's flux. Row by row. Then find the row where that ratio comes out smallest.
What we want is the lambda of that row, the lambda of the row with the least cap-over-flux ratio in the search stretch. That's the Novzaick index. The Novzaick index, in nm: 455.553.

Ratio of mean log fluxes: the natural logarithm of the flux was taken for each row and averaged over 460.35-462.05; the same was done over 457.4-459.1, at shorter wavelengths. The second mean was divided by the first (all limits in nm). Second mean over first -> 1.01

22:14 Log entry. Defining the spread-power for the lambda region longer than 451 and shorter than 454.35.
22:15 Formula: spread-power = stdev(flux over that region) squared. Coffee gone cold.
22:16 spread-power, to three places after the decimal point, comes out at 0.024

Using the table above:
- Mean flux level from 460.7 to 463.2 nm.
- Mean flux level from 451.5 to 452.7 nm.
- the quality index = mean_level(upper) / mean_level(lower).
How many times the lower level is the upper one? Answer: 0.928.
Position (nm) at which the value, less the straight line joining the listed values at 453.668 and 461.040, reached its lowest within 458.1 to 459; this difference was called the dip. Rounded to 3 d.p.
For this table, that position 458.710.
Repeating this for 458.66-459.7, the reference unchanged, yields 459.133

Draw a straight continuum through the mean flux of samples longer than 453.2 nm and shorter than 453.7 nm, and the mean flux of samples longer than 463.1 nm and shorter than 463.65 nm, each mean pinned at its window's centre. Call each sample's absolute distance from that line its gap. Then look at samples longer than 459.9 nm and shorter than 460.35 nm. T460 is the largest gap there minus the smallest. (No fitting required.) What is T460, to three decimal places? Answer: 0.228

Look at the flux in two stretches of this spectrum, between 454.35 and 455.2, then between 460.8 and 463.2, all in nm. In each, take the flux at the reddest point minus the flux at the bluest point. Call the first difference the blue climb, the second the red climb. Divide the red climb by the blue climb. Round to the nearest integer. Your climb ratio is 0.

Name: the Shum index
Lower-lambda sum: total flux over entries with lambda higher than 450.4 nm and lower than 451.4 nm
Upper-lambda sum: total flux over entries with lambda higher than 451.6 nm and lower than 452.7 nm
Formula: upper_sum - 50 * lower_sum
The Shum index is -3747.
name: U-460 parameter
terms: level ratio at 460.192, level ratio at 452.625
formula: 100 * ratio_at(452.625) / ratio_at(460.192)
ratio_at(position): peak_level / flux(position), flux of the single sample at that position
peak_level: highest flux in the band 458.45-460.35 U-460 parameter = 89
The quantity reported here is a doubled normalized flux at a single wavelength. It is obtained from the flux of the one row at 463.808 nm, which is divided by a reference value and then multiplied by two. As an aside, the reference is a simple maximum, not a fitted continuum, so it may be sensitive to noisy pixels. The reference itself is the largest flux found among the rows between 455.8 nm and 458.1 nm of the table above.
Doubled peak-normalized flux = 1.81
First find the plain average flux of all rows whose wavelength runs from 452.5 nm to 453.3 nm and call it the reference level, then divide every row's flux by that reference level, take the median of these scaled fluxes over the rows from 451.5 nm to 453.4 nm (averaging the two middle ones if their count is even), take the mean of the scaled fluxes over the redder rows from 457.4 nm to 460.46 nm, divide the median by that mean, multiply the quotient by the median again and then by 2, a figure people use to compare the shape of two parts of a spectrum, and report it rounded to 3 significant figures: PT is 2.11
